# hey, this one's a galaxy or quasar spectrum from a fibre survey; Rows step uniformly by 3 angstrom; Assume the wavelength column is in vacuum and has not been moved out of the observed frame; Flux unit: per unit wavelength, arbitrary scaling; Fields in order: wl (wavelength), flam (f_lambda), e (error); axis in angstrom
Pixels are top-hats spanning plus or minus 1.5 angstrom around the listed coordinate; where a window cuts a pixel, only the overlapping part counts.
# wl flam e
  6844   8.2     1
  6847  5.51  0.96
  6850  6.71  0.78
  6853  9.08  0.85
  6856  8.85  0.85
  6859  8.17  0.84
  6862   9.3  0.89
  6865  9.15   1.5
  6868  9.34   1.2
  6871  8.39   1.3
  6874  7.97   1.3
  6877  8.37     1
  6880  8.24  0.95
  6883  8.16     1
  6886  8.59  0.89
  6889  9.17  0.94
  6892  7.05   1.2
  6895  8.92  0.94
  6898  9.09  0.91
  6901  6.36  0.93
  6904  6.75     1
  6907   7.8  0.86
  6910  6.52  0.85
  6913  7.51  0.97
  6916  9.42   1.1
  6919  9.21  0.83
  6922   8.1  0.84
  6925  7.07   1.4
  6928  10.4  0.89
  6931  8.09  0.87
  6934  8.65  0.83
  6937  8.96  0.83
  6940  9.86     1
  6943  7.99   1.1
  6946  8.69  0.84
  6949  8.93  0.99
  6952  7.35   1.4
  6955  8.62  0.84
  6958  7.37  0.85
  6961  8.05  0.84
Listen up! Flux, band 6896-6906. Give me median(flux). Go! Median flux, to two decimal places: 6.75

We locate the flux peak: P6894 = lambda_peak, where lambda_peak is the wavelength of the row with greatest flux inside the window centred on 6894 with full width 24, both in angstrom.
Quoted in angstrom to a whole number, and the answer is 6889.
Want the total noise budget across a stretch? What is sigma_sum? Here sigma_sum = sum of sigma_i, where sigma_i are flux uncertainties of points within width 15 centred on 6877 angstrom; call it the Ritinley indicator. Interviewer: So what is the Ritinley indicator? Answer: 5.55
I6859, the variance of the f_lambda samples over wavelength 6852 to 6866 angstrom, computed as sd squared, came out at 0.2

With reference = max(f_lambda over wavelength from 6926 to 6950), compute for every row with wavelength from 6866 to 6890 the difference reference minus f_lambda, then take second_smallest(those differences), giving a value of 1.23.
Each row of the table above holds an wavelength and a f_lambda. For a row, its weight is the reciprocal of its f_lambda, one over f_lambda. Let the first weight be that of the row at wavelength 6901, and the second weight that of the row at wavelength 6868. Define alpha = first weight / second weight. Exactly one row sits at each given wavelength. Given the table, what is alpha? 1.47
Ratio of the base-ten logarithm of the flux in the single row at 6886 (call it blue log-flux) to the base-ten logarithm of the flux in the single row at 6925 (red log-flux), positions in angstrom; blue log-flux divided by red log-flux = 1.10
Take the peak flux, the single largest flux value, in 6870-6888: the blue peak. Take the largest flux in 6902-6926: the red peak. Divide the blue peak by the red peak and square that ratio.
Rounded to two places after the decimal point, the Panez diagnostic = 0.83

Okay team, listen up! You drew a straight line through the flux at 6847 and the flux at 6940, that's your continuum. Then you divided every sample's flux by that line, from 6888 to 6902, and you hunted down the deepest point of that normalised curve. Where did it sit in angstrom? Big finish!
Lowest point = 6901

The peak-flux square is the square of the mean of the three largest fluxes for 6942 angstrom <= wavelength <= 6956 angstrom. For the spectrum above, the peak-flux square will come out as 77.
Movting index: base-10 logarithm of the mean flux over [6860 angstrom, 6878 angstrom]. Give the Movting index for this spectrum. 0.942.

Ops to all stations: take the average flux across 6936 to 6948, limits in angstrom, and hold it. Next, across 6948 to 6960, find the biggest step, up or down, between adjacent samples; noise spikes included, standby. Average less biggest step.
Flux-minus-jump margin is 7.29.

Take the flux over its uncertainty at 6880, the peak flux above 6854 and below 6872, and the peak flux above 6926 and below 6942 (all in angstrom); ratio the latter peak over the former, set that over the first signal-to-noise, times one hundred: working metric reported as 12.8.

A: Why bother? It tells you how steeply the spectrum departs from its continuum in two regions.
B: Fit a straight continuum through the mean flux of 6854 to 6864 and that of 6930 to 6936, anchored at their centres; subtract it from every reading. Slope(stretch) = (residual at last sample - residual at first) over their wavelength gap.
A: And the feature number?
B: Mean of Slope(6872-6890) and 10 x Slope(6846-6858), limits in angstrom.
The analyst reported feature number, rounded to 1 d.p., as 1.9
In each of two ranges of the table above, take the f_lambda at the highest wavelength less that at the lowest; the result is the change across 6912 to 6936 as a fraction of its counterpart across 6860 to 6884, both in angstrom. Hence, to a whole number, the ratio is -1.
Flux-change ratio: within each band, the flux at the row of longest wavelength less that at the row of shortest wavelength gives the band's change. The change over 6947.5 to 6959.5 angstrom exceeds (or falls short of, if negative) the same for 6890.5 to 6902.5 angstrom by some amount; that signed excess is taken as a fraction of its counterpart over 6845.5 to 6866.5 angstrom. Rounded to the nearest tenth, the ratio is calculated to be -0.2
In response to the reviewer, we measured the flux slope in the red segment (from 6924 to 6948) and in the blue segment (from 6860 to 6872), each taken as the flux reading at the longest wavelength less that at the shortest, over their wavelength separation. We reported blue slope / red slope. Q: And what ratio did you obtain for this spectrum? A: -1.3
